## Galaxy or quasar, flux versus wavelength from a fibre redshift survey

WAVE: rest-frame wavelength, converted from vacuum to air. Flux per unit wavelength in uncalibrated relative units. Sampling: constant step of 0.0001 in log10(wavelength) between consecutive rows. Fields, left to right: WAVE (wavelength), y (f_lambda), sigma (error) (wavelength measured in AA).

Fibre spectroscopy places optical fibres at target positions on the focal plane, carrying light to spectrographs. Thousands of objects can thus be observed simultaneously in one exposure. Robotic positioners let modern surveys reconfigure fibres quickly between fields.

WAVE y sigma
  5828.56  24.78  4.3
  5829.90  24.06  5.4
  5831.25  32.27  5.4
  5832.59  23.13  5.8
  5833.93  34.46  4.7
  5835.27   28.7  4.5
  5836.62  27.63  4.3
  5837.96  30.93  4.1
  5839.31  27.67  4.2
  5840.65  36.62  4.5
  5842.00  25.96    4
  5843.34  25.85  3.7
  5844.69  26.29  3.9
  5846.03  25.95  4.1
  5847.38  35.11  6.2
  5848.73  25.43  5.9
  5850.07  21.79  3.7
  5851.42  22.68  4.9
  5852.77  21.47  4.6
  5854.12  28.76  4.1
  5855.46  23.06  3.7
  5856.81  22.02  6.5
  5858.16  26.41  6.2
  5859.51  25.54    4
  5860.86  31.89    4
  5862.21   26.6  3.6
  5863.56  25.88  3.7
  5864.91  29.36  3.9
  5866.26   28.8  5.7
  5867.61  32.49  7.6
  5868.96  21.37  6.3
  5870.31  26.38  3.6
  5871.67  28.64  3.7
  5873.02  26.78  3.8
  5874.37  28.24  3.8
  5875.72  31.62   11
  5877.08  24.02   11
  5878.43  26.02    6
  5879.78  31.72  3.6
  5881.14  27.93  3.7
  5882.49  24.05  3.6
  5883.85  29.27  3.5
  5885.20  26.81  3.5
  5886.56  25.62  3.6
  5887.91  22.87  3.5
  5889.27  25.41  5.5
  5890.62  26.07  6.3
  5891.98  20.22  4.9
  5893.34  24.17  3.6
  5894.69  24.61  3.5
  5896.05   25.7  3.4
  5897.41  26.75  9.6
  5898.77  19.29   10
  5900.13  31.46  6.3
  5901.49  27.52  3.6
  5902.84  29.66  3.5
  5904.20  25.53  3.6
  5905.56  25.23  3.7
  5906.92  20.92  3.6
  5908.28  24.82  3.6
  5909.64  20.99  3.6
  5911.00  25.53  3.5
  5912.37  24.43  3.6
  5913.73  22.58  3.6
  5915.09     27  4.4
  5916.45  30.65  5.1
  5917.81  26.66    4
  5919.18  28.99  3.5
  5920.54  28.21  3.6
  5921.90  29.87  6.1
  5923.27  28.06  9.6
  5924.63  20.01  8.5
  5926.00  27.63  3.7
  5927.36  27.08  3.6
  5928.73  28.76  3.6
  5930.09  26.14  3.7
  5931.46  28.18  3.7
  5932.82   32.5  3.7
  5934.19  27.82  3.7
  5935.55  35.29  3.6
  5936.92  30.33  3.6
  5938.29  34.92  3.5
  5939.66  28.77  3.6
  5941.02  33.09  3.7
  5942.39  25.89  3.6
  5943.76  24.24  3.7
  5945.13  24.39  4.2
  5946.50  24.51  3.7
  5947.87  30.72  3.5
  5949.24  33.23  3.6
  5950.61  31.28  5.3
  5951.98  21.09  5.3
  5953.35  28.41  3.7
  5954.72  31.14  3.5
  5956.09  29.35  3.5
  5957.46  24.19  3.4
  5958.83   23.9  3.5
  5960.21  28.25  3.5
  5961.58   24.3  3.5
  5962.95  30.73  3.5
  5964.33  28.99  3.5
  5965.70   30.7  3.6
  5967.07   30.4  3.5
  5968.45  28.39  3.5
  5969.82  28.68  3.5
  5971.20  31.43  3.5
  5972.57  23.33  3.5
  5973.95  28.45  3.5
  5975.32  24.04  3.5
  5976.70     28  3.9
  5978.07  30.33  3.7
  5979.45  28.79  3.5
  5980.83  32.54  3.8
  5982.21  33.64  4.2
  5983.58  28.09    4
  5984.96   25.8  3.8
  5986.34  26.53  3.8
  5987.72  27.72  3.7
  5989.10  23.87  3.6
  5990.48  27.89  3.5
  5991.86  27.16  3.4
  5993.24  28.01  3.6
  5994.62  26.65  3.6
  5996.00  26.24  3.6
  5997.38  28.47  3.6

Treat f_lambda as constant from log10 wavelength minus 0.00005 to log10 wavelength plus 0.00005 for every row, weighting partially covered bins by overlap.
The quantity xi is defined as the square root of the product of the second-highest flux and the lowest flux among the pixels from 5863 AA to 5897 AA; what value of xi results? 25.3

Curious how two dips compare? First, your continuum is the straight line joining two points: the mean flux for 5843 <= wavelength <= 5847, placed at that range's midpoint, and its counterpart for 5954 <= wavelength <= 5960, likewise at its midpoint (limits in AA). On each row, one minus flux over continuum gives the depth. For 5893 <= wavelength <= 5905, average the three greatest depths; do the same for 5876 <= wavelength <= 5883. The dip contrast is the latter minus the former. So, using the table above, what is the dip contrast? -0.08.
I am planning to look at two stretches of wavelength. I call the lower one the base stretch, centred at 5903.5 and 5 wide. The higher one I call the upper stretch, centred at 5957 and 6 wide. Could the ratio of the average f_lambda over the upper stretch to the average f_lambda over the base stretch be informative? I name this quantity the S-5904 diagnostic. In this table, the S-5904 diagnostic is 1.01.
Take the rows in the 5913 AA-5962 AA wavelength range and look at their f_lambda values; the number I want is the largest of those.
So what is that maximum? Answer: 35.29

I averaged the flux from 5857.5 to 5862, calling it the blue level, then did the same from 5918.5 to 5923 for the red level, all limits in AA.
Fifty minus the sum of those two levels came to -7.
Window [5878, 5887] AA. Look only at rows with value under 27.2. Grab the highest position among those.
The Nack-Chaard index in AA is 5886.56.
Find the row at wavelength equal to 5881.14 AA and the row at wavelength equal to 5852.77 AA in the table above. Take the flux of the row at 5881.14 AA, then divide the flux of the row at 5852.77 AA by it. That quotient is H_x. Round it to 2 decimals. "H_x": 0.77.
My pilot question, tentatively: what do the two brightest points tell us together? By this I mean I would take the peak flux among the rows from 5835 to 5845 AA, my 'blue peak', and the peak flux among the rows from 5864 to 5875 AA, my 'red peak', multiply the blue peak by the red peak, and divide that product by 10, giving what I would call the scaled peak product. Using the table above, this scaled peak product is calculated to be 119.0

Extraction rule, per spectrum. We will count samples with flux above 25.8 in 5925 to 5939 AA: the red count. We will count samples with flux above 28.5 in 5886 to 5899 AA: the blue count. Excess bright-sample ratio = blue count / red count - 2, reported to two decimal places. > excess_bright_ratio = -2.00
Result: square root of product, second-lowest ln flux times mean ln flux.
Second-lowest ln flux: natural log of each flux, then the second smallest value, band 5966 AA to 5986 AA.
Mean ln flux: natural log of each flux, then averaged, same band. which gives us 3.26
